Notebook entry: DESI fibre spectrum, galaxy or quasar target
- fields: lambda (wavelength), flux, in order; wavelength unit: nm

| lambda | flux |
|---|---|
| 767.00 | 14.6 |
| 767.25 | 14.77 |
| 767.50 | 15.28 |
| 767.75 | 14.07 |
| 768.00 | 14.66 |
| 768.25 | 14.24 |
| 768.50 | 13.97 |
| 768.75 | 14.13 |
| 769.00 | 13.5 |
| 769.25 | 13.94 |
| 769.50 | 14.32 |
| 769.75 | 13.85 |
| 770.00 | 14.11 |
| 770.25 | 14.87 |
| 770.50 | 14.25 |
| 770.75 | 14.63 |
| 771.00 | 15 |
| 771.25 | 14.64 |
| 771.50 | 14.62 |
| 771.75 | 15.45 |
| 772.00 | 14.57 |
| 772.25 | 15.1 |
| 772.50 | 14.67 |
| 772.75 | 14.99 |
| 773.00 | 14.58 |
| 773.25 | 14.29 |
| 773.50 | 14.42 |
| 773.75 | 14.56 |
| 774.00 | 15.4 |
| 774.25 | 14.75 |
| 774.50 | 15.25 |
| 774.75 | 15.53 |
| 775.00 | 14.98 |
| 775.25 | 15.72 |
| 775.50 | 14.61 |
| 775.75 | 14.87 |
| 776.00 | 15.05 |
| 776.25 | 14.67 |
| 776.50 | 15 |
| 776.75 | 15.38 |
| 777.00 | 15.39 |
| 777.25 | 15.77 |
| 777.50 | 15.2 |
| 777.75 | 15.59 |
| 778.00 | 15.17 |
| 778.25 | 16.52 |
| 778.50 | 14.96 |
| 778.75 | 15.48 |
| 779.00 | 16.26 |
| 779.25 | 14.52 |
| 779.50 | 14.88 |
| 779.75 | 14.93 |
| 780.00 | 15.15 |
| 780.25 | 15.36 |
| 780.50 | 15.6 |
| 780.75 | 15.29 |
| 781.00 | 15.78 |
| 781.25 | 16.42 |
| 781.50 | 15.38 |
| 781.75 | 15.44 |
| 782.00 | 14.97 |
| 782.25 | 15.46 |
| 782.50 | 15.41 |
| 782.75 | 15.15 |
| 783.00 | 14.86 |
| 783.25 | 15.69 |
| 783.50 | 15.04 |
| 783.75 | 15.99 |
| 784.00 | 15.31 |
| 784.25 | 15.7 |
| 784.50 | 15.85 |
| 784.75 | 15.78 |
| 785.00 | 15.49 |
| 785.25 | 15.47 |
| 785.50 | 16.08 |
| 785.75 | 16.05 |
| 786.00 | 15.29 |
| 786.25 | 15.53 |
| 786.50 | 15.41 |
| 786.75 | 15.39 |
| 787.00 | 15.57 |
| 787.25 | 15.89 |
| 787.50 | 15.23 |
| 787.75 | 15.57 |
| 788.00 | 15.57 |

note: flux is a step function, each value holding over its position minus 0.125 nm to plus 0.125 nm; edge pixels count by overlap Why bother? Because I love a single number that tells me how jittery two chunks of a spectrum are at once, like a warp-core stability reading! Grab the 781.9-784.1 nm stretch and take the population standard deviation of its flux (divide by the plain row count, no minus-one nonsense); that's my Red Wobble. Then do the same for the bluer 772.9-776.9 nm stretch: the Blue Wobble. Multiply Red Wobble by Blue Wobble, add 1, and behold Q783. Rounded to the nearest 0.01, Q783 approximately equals 1.14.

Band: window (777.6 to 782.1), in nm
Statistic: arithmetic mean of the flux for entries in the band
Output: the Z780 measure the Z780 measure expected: 15.4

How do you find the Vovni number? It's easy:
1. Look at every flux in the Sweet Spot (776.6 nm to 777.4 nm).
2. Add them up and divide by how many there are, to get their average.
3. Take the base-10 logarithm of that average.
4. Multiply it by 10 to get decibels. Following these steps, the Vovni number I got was 11.9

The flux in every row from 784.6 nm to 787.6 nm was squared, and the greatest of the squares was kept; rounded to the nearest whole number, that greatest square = 259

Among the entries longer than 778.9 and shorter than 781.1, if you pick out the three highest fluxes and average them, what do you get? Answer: 15.9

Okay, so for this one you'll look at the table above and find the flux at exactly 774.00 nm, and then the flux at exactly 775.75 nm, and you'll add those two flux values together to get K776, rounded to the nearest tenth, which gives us 30.3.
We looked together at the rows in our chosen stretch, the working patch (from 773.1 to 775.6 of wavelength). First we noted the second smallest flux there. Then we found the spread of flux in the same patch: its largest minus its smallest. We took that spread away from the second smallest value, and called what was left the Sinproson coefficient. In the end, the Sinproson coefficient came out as 13.0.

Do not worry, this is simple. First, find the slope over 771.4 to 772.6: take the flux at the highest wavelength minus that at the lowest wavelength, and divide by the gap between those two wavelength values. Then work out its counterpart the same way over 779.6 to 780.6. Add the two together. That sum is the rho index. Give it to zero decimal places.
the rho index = 1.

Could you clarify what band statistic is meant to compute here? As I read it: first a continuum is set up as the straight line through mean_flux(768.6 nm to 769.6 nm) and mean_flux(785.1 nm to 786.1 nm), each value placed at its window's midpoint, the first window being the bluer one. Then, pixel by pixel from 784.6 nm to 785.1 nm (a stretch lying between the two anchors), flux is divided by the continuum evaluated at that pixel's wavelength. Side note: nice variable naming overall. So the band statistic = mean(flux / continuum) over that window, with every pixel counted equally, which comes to 1.000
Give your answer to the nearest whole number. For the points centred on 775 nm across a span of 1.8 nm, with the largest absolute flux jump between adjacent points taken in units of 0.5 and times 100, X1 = 222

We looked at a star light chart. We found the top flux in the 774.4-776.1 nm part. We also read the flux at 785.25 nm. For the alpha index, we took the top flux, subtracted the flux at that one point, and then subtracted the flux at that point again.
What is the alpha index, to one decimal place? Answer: -15.2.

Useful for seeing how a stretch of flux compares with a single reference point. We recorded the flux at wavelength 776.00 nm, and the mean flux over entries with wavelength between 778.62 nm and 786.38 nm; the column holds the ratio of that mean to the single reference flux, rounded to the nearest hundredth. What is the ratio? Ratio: 1.03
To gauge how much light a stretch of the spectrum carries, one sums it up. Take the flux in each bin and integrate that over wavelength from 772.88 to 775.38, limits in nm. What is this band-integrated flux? 37.4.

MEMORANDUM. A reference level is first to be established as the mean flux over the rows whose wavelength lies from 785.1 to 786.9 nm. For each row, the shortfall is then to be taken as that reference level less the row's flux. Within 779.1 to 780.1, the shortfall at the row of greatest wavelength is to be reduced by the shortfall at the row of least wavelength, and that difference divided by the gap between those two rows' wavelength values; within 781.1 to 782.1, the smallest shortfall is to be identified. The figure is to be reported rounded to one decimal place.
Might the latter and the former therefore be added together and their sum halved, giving -0.8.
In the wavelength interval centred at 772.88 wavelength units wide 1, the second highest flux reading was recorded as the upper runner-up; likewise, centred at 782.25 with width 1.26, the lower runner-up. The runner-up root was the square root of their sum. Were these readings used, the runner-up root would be 5.49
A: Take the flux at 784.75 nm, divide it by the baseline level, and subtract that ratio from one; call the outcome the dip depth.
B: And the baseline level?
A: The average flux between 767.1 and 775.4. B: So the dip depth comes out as -0.078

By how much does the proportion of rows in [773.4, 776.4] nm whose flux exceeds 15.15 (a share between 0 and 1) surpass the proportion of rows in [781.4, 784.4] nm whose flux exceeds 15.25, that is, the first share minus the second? -0.33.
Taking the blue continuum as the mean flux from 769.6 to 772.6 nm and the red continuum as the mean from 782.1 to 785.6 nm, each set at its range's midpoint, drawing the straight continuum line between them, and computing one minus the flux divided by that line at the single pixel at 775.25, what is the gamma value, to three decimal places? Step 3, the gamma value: -0.053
